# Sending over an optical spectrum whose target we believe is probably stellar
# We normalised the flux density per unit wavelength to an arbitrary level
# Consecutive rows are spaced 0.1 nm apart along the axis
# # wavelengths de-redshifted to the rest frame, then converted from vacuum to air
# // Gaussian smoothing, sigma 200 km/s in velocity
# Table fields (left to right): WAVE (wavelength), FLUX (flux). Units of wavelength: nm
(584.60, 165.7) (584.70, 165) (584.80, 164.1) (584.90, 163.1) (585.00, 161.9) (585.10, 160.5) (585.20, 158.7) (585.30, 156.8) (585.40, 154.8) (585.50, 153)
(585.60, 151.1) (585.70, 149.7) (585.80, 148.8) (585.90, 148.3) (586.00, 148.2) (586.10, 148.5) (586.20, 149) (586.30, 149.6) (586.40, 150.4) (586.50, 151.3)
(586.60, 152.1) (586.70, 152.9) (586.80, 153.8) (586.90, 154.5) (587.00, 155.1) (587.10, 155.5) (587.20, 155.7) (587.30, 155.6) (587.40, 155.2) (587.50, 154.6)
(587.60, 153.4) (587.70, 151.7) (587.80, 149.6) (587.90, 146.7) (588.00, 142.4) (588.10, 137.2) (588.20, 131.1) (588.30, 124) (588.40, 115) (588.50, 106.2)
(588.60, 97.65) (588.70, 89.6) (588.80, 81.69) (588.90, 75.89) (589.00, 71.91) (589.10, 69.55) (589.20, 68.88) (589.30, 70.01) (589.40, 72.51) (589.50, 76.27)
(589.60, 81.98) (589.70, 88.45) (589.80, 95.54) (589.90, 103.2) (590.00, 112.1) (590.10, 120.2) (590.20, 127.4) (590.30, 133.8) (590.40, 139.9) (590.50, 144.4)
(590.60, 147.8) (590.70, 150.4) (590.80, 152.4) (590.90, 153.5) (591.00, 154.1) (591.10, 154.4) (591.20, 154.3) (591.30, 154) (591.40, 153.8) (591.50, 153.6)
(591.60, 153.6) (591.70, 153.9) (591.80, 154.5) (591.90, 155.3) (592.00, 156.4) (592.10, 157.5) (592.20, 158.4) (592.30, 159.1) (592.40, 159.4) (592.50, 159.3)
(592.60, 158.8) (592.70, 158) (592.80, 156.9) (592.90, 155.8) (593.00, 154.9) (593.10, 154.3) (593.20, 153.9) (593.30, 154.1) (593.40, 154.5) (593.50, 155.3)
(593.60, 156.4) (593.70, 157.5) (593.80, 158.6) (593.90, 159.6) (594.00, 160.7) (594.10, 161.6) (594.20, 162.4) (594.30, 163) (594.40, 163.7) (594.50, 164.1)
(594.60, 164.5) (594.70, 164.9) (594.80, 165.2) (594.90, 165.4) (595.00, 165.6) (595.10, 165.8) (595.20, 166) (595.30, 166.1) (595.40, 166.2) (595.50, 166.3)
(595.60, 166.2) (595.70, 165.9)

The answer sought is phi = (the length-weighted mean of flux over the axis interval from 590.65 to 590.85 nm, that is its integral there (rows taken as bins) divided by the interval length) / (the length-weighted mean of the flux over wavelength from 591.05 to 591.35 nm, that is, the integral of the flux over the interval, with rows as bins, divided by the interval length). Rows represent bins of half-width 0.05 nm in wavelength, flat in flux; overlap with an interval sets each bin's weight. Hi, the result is 0.98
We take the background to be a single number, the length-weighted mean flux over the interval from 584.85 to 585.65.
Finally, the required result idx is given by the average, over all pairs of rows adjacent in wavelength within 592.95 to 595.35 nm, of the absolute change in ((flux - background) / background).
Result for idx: 0.0036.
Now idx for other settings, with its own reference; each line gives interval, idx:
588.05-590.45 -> 0.0385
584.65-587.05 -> 0.0065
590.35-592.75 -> 0.0062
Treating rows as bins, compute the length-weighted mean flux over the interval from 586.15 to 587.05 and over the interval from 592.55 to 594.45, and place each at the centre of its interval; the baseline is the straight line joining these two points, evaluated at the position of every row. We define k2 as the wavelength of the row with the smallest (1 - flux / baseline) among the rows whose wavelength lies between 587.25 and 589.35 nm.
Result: 587.30 nm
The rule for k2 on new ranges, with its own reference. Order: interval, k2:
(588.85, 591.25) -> 591.10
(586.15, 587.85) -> 587.20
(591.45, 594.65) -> 594.60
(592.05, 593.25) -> 592.40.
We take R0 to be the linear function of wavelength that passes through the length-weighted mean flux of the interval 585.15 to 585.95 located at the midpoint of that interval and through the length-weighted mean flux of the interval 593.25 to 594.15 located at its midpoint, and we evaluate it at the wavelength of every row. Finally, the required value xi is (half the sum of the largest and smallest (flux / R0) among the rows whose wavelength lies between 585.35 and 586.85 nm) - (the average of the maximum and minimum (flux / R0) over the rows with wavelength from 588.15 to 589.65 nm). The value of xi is 0.34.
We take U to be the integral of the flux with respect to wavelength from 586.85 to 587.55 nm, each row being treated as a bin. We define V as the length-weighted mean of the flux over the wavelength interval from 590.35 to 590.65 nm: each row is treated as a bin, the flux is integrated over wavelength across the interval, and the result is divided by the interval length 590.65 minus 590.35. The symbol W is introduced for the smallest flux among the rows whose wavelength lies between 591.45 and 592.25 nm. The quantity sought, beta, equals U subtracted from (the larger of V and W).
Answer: 45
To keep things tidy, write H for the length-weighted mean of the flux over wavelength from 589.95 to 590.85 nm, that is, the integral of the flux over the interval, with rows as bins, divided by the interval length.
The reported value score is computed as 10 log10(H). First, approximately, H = 136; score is 21.4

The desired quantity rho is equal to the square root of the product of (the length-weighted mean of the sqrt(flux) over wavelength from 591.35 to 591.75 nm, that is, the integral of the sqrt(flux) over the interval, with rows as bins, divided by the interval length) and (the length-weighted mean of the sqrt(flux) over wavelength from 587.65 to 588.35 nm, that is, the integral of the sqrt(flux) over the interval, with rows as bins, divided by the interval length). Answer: 12.1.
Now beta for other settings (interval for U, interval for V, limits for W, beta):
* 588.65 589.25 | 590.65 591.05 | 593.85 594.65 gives 114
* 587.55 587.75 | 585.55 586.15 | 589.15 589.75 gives 119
